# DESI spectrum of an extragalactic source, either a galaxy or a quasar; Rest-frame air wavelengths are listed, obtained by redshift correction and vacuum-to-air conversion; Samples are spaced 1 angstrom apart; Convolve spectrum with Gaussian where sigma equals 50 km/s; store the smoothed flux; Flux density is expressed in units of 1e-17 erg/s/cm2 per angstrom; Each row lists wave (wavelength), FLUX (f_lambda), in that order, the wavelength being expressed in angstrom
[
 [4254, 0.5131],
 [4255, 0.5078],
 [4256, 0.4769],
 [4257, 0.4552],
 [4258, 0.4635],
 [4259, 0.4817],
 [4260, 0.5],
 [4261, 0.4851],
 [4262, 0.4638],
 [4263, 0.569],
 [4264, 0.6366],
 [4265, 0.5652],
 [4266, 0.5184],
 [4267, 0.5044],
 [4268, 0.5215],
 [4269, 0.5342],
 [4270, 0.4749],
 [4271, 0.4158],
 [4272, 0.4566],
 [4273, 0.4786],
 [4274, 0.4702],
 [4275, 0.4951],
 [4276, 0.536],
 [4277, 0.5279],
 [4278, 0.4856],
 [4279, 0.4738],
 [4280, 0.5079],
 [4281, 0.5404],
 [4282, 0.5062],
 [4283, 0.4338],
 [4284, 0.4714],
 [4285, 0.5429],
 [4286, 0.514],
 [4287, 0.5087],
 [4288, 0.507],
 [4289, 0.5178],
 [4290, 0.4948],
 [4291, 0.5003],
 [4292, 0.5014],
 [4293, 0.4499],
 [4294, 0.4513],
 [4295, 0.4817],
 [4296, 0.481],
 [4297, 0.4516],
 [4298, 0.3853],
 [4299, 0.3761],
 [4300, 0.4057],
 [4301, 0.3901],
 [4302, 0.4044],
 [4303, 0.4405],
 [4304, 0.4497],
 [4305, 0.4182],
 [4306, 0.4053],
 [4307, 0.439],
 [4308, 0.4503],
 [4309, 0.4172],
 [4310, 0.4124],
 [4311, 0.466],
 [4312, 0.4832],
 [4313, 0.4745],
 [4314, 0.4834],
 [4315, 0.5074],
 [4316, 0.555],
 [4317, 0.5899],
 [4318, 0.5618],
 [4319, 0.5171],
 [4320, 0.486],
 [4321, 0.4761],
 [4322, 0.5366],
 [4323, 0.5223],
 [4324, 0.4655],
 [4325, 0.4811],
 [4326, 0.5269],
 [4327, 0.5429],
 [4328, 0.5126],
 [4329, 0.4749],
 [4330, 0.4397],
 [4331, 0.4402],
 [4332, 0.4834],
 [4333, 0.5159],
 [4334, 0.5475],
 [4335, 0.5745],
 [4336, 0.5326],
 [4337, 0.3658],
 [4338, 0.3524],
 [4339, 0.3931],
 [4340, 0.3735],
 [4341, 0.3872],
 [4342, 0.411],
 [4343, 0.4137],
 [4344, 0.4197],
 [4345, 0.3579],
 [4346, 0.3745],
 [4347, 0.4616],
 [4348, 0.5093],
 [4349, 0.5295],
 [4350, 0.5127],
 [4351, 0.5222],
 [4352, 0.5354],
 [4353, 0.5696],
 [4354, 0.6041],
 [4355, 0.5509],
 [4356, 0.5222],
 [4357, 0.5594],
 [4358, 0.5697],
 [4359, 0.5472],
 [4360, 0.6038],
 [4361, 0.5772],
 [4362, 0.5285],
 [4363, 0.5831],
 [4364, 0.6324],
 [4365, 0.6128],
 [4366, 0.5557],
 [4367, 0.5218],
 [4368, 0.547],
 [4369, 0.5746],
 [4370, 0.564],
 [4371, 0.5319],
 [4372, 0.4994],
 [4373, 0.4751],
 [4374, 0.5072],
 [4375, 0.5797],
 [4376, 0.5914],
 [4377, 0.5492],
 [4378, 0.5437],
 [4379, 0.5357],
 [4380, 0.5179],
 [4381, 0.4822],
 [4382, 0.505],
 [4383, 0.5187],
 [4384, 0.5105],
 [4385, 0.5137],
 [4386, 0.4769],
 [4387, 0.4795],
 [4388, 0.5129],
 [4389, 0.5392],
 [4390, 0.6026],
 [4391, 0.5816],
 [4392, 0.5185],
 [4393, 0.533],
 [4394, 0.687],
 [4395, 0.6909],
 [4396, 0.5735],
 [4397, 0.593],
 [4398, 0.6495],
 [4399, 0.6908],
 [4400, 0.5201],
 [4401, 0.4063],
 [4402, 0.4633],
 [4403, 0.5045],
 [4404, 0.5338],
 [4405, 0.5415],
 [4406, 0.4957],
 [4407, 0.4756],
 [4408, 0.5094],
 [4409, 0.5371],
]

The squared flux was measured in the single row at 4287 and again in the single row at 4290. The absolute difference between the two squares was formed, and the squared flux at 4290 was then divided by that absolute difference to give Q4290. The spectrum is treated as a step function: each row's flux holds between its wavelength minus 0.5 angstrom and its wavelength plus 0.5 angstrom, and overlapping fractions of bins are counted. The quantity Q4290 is 18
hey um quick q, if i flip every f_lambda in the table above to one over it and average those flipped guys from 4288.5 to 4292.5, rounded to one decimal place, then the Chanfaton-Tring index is 2.0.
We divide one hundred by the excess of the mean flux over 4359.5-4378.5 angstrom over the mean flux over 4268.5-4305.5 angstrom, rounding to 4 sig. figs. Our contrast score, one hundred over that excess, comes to 1186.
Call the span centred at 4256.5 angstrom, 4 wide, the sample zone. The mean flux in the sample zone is 0.48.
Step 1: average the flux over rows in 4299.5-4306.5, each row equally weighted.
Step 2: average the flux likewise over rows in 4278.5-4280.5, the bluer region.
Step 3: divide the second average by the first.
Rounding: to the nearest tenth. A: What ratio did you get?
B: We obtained 1.2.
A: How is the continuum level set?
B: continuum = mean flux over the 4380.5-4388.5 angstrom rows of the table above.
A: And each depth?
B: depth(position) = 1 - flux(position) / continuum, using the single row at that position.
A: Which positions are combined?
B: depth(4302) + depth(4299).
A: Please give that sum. 0.44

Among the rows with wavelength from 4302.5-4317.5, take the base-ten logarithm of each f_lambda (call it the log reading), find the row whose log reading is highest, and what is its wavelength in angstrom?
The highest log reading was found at 4317 angstrom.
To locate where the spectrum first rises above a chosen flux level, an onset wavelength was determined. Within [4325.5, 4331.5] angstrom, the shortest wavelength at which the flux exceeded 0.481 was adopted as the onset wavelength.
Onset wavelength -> 4326 angstrom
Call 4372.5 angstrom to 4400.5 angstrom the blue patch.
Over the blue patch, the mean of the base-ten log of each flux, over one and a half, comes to -0.173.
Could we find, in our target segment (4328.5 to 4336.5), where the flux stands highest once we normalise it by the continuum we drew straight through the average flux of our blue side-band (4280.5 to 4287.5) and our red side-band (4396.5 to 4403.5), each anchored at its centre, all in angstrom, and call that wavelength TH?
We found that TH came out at 4335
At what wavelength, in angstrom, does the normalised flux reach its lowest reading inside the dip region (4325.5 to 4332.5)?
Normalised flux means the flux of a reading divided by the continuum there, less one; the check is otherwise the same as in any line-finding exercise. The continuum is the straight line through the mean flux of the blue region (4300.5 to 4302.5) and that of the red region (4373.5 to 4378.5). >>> 4331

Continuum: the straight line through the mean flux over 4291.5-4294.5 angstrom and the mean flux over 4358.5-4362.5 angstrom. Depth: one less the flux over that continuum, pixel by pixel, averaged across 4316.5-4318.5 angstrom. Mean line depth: -0.15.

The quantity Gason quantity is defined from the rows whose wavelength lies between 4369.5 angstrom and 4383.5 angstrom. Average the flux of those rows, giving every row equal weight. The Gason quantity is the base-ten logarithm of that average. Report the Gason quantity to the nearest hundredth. -0.28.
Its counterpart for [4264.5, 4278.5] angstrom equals -0.30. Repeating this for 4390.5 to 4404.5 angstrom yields -0.25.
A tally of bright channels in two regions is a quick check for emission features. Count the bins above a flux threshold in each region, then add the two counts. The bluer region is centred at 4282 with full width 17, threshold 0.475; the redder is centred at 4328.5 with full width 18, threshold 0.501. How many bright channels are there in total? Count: 22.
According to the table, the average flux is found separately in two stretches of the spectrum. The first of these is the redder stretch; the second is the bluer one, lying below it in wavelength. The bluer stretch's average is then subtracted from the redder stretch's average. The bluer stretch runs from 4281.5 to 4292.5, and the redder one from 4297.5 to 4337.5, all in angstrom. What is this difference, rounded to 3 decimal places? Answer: -0.026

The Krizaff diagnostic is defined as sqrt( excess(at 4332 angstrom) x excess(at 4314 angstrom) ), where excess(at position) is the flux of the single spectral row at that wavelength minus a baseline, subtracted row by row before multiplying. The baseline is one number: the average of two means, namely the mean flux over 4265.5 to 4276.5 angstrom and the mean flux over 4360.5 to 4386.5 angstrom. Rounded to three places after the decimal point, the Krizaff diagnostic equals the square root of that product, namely 0.032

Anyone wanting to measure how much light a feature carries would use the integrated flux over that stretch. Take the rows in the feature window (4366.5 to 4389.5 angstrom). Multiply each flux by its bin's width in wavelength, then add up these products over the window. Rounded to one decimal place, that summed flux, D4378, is 12.1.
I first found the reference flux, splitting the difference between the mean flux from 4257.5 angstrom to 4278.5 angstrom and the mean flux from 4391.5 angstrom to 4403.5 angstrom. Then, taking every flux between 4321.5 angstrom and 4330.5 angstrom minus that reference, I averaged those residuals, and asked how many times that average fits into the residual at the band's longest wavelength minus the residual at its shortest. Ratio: 2.7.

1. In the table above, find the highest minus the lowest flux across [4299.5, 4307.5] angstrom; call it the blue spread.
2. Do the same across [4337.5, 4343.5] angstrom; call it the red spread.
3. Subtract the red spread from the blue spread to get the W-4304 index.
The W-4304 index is 0.00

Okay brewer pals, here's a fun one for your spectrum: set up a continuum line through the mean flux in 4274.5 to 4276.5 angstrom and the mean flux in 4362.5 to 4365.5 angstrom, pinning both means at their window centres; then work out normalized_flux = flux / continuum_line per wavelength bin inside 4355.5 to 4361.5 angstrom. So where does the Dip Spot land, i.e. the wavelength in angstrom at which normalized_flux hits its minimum 4356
